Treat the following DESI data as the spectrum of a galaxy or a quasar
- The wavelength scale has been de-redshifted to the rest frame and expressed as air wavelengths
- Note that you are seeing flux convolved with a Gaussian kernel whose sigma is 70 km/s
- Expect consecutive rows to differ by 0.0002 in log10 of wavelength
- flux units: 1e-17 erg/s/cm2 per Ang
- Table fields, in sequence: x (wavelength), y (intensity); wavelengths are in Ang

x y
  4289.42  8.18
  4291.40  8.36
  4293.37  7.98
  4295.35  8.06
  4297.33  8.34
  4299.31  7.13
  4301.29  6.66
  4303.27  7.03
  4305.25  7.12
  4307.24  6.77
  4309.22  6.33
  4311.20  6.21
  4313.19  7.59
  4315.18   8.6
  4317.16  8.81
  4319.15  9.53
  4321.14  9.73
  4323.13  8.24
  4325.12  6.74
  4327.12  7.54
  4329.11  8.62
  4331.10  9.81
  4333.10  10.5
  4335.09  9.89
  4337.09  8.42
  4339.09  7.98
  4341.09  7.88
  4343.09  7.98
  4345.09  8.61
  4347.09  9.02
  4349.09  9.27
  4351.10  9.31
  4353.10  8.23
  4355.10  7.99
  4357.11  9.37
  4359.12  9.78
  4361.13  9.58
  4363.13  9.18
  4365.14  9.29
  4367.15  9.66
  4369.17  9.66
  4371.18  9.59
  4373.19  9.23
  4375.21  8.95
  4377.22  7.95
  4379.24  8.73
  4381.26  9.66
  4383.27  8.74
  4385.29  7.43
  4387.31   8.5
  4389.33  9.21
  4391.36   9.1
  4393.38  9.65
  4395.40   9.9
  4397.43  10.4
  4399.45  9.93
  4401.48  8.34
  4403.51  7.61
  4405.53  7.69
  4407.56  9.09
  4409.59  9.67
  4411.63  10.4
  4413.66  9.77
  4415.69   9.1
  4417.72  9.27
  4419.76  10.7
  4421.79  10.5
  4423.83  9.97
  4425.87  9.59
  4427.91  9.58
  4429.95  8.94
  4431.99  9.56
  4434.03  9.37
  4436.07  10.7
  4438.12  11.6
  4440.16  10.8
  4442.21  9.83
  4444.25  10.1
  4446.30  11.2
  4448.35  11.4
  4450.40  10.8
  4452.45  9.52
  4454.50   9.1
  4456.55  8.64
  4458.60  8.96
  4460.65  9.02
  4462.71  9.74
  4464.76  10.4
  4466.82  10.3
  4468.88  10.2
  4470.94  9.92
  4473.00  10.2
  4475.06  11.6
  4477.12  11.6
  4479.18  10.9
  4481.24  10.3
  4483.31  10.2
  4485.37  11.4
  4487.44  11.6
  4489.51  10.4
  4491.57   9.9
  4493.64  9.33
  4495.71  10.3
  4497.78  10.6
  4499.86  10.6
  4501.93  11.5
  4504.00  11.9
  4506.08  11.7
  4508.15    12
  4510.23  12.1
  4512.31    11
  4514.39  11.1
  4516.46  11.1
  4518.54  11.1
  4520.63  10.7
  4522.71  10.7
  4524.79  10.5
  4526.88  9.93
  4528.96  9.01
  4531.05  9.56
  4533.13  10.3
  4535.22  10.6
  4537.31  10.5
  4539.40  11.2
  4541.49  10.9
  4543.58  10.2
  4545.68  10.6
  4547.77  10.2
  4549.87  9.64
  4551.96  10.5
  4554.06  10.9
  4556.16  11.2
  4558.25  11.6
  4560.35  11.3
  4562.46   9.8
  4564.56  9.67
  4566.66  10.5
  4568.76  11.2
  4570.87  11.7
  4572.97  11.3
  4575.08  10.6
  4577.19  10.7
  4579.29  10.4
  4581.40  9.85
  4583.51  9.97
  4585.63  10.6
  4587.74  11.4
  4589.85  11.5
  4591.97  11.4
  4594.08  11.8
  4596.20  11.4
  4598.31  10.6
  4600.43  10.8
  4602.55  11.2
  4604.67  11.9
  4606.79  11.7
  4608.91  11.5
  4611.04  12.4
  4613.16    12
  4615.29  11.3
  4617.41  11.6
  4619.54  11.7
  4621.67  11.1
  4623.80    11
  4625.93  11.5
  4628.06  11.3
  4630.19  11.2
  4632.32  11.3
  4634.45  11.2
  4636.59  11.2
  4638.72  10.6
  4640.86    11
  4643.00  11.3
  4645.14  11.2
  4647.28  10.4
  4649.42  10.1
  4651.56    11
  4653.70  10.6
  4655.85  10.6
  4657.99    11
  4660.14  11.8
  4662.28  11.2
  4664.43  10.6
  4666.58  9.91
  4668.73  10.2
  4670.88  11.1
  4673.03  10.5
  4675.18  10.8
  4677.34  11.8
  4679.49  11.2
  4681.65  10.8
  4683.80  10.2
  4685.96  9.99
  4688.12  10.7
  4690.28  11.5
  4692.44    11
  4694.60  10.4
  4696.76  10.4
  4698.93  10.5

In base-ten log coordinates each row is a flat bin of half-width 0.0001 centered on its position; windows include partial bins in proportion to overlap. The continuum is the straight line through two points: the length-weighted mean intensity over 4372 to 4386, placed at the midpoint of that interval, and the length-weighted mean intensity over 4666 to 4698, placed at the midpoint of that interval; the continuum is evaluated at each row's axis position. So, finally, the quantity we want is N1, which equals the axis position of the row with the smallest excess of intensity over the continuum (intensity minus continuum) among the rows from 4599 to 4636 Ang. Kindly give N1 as 4600.43 Ang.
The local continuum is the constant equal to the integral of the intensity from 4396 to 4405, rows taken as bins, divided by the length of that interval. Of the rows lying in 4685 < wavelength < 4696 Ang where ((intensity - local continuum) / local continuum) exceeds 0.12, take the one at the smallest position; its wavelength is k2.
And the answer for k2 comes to 4688.12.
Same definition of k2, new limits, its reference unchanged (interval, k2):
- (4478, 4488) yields 4479.18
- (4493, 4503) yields 4495.71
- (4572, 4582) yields 4572.97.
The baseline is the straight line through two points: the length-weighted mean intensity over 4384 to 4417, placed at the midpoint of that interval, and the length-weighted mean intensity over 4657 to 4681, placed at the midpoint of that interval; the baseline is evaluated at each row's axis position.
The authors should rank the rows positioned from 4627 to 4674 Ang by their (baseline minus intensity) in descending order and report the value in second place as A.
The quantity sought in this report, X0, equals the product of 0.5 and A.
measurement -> 0.36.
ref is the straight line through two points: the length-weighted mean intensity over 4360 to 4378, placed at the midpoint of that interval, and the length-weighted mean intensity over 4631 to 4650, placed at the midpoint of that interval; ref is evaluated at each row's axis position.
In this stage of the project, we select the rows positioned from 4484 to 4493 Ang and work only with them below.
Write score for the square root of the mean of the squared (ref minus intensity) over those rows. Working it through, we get 1.1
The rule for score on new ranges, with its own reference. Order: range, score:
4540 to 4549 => 0.3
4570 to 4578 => 0.7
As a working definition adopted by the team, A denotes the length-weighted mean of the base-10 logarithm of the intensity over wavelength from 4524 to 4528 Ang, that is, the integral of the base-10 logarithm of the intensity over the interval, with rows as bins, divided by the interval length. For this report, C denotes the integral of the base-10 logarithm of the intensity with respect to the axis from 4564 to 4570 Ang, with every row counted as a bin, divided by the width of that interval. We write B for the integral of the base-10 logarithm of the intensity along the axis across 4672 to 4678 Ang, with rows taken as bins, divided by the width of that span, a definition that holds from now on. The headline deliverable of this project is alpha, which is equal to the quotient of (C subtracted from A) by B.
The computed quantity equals -0.02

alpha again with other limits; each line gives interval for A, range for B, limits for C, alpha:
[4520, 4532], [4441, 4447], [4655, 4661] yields -0.04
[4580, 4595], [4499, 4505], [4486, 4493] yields 0.01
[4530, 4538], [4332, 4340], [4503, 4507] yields -0.06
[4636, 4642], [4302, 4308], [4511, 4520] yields -0.01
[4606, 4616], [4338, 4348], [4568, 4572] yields 0.01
